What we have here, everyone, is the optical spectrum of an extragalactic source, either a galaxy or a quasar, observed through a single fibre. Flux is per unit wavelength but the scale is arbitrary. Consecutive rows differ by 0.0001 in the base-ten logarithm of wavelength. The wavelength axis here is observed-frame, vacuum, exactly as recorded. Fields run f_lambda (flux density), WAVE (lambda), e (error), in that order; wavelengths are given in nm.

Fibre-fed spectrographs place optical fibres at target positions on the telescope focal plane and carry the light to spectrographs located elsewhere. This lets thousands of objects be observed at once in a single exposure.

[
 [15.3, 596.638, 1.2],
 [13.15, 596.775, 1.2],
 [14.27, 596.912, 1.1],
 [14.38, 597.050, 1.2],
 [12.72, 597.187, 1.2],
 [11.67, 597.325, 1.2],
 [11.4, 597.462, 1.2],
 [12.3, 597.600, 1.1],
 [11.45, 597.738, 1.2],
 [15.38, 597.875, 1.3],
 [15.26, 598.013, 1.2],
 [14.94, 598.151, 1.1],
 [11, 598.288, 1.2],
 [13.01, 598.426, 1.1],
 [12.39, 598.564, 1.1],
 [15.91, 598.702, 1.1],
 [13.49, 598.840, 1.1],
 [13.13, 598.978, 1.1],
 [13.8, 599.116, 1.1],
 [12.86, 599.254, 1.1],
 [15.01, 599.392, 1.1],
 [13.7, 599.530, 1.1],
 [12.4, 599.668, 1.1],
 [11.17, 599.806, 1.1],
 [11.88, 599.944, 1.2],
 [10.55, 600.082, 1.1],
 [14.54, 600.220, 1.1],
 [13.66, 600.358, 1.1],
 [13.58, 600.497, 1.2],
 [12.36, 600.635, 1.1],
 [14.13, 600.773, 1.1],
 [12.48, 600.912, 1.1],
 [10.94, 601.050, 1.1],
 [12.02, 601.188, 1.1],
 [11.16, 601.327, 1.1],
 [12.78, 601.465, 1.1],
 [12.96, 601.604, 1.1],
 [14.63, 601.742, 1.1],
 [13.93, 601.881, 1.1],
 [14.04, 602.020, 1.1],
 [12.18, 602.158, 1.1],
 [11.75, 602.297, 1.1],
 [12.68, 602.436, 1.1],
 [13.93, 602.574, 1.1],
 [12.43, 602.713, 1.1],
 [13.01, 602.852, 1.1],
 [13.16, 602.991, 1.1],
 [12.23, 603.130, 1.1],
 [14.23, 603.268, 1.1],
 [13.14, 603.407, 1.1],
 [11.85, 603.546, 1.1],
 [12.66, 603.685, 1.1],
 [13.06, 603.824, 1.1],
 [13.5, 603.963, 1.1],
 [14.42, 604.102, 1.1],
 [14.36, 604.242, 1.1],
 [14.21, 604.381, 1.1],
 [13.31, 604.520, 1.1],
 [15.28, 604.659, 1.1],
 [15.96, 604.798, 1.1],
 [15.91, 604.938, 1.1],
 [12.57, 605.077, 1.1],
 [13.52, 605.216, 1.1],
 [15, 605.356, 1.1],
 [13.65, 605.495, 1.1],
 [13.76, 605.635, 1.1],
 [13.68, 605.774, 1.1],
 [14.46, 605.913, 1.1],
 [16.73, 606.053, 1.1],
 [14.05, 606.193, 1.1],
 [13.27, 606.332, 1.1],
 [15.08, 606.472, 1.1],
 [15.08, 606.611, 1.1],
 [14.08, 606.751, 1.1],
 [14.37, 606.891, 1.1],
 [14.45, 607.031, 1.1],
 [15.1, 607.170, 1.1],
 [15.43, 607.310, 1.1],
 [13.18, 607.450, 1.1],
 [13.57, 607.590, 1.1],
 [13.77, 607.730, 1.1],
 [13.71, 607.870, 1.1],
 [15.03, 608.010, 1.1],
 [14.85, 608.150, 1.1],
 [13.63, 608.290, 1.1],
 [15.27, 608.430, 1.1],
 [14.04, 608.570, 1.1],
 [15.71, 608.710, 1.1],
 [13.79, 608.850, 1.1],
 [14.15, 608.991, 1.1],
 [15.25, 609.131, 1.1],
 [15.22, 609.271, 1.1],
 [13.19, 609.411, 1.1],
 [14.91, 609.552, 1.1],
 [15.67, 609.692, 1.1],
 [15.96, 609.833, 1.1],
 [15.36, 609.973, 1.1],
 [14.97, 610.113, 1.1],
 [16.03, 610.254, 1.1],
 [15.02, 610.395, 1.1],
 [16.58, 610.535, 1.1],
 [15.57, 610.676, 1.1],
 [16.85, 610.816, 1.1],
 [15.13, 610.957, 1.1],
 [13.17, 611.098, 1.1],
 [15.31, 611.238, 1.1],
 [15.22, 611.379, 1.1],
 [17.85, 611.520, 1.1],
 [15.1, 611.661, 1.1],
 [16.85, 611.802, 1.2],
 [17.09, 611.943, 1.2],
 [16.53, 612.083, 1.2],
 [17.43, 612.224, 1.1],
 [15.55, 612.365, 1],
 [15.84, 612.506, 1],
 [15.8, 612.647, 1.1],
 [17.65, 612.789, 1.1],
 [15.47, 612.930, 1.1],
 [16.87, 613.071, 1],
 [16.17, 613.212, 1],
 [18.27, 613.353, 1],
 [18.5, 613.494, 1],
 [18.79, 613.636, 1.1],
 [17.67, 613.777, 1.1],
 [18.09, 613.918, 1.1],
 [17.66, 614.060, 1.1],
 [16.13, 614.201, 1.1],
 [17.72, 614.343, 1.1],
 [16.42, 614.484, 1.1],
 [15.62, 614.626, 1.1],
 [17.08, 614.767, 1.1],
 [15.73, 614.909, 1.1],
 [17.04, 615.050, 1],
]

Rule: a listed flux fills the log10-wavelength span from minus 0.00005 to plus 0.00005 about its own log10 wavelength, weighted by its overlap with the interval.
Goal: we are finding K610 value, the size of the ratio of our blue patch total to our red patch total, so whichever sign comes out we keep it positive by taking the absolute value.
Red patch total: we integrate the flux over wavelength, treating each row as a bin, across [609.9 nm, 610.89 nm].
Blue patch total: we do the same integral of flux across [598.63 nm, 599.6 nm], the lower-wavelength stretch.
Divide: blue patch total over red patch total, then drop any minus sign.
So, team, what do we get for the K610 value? 0.87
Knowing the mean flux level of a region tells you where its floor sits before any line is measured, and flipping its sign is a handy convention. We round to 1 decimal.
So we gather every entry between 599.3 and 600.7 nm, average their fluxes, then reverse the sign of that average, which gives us -12.9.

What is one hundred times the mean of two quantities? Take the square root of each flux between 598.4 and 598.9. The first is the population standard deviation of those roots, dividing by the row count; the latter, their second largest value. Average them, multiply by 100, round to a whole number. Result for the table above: 192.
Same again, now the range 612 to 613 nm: 214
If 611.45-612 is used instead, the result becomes 213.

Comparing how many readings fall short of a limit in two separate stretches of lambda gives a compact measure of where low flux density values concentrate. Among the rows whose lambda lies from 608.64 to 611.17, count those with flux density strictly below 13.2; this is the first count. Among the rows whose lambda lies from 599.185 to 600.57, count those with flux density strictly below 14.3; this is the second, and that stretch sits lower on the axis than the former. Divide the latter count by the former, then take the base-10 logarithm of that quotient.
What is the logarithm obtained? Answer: 0.60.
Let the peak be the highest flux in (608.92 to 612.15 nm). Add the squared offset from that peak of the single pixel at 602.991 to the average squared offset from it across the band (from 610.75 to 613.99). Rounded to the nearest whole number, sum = 25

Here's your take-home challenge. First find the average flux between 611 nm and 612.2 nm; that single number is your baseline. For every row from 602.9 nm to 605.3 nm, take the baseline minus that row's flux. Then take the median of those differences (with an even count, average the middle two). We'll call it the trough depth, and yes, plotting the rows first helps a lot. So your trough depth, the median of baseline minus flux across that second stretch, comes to 2.4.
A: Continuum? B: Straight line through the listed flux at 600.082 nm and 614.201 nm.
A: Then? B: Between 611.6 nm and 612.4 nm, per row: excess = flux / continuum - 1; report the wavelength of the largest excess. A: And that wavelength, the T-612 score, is 612.224 nm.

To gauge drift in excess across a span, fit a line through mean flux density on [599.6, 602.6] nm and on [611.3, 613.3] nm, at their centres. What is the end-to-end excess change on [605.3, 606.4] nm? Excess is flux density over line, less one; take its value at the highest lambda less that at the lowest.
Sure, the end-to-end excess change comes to -0.14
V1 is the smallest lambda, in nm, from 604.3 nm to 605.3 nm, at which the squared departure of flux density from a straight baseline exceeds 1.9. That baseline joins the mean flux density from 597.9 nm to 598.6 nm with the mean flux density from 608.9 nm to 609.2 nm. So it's 604.798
